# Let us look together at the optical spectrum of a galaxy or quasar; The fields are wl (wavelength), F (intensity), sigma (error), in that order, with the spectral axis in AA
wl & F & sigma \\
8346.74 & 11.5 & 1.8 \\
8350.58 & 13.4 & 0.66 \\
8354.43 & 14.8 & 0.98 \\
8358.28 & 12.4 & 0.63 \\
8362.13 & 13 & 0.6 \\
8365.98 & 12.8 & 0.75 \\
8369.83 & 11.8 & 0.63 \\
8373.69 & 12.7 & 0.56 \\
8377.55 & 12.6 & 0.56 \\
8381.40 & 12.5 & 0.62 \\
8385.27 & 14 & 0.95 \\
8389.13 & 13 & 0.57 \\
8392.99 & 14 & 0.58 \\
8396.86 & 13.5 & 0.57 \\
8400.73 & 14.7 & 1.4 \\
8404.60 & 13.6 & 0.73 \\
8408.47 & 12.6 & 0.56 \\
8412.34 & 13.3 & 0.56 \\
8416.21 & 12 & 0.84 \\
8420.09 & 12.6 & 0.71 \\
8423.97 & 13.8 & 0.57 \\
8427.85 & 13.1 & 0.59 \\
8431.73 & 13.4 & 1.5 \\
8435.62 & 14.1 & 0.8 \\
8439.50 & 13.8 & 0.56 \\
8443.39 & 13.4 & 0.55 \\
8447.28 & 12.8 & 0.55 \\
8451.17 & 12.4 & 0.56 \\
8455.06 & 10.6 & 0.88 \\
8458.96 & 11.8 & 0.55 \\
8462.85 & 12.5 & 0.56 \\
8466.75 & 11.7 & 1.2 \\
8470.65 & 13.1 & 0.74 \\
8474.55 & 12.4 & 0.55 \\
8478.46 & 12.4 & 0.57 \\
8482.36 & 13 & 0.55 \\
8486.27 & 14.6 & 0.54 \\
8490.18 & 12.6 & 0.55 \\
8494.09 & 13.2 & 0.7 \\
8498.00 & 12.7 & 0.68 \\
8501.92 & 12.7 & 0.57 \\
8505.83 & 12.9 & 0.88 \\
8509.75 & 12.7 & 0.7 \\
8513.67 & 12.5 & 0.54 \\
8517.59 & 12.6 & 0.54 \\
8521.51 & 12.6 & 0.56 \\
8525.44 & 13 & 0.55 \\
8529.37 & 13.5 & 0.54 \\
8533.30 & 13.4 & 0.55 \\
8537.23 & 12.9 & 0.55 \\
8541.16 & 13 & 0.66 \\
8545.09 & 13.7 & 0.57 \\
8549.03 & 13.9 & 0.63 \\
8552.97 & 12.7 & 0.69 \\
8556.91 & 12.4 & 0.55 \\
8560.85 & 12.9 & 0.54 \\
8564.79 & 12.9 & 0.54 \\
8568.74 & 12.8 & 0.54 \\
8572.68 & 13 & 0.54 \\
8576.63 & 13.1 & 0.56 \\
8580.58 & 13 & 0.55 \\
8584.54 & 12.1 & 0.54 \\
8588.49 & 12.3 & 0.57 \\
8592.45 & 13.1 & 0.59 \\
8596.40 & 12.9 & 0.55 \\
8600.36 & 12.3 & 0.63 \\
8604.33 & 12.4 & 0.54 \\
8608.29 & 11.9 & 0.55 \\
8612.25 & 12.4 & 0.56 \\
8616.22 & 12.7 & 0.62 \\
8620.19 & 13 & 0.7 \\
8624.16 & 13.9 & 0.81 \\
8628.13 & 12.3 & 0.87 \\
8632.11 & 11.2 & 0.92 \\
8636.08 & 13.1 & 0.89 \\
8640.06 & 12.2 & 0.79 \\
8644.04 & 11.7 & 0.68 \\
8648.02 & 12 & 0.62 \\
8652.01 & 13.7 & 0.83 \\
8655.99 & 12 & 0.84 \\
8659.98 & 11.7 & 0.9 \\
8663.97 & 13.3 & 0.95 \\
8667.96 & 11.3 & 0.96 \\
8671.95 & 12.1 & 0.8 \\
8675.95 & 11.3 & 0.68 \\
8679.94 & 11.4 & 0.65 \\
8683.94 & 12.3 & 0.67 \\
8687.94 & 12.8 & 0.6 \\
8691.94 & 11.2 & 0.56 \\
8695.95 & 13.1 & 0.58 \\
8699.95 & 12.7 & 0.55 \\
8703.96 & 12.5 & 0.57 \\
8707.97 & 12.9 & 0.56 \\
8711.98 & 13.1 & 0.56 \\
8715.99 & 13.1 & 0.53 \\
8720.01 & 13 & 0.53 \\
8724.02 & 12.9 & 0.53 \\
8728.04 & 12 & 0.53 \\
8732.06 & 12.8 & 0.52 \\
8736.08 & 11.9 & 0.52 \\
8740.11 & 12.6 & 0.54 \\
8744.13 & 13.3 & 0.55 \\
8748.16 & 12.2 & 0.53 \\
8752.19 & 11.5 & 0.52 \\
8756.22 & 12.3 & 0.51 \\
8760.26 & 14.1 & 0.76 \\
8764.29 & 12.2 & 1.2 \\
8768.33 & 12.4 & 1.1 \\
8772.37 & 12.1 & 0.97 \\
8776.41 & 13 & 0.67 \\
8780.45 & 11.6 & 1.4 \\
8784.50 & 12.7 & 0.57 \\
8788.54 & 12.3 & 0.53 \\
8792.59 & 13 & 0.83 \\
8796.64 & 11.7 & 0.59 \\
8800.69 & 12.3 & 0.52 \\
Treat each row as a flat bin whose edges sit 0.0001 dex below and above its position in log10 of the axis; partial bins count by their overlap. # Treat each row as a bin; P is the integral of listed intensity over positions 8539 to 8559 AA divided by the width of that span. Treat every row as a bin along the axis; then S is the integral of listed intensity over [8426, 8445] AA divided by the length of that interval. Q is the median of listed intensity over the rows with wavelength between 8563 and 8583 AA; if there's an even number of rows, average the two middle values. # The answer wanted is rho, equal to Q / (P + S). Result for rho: 0.49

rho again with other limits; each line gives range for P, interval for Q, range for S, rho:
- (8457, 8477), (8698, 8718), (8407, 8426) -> 0.51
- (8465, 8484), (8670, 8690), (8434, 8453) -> 0.47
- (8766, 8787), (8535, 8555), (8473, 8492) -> 0.51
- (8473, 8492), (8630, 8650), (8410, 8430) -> 0.46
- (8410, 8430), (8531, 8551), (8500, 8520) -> 0.52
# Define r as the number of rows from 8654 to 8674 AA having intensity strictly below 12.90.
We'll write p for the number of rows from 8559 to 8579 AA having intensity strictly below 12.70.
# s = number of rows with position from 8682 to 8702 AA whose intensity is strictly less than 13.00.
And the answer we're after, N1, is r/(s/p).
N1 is 0.0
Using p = 0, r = 4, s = 4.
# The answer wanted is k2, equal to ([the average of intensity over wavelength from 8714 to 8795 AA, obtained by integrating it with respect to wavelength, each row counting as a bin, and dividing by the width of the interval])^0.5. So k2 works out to 3.54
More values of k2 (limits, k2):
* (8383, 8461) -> 3.62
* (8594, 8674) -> 3.52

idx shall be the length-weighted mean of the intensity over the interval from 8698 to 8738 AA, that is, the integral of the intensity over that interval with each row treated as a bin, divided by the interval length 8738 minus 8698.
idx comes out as 12.7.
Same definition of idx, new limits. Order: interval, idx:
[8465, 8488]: 12.9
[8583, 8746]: 12.5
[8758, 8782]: 12.6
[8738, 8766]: 12.6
